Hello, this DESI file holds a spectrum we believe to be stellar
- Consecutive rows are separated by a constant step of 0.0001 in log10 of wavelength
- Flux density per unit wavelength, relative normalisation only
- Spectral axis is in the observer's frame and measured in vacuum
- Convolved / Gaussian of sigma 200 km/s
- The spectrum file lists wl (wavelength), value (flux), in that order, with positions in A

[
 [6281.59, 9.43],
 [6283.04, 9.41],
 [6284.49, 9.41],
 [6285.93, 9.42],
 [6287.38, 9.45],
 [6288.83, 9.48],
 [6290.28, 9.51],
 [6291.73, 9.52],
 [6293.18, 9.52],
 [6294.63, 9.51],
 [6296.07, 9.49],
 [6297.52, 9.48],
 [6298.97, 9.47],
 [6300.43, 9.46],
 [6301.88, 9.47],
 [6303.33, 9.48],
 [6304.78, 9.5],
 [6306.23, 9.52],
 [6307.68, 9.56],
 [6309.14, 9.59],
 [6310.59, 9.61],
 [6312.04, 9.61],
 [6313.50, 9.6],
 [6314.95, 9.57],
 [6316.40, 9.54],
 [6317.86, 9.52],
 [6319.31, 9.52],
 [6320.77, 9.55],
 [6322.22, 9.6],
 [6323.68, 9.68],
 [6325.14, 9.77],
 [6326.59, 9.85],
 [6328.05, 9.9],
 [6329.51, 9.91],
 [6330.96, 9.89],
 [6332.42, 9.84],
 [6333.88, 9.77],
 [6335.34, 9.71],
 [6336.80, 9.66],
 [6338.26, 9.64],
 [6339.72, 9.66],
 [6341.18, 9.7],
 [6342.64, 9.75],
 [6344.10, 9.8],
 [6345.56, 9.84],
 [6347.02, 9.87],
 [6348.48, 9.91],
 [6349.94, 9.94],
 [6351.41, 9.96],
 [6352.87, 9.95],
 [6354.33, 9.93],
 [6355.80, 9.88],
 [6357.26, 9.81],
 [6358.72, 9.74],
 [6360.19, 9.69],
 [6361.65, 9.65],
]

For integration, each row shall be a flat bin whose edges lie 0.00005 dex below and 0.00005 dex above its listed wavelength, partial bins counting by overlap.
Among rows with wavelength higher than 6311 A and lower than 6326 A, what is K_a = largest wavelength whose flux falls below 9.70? 6323.68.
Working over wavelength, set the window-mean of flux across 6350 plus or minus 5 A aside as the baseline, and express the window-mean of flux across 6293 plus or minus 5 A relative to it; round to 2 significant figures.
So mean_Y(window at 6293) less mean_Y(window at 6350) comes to -0.41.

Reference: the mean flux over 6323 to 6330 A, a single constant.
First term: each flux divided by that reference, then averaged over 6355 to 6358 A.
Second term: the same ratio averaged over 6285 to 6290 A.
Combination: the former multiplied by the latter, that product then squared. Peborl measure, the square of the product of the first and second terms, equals 0.93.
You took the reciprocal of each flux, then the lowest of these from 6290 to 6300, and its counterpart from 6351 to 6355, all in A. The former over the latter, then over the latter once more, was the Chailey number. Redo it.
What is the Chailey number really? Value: 10.42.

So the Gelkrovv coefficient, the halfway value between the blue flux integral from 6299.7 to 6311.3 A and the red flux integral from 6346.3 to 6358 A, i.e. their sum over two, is 113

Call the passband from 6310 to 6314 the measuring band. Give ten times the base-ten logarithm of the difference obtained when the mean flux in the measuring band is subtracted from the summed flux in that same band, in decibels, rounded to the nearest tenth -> 12.8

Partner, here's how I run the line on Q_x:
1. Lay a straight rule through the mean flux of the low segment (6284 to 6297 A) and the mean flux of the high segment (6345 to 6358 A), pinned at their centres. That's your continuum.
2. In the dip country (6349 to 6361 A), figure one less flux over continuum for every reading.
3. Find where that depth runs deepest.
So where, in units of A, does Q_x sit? 6360.19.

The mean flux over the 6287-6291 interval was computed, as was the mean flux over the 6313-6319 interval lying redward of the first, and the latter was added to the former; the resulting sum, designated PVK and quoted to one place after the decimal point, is 19.0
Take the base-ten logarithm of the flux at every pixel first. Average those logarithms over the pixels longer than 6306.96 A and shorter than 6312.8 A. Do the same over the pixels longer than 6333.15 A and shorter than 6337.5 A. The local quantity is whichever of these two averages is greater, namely 0.987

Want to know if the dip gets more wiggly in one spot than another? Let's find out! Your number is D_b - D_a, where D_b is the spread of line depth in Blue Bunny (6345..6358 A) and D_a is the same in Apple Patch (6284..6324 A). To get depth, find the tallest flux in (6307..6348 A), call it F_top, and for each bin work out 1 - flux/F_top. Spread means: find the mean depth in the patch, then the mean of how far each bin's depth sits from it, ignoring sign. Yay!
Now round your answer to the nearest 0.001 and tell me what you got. -0.001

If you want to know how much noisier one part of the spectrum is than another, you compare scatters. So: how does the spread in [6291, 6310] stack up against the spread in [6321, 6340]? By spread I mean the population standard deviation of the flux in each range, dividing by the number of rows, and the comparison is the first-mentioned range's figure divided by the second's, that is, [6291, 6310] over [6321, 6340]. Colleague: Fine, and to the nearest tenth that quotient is 0.3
